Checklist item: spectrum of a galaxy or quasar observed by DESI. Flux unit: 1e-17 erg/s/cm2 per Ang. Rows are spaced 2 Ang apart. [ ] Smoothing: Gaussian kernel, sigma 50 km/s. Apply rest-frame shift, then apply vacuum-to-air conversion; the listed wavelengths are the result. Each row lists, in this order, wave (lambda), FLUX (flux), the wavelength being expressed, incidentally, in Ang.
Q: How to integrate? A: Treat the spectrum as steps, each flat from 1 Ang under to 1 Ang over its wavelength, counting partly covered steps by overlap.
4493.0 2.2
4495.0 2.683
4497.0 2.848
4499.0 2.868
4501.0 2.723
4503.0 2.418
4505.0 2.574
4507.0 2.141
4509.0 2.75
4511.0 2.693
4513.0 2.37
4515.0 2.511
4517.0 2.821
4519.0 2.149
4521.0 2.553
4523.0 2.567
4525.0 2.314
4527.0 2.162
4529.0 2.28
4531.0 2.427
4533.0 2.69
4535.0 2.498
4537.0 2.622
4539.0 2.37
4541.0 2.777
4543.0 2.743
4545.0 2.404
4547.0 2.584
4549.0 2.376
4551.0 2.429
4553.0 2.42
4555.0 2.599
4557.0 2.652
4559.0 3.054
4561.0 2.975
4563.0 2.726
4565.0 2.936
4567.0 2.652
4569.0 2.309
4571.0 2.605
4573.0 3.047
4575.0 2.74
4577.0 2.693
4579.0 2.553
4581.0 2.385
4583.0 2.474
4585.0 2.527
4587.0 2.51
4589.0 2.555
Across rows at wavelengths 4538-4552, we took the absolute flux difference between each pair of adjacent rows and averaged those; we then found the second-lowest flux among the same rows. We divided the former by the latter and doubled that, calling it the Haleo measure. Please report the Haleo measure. 0.17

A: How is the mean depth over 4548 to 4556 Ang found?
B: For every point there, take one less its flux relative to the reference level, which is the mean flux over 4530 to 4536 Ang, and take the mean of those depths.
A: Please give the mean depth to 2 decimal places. 0.03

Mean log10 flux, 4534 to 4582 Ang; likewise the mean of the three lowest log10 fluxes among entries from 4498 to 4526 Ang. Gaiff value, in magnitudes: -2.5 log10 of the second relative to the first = 0.22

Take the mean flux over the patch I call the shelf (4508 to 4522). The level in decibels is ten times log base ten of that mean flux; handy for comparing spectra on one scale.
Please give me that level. 4.06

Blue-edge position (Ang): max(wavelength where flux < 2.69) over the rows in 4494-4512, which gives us 4507.0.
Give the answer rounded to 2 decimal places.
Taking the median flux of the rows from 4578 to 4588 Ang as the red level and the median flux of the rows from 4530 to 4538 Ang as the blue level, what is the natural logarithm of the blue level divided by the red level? 0.02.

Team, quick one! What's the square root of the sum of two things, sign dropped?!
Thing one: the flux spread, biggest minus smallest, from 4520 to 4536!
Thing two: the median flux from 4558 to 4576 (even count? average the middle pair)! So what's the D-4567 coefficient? 1.81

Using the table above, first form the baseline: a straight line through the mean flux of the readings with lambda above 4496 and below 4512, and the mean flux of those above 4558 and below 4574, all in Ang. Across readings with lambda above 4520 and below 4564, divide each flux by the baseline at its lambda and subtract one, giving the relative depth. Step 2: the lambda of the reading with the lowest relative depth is 4527.0 Ang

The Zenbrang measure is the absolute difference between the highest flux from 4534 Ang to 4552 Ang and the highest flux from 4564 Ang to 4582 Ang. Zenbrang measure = 0.270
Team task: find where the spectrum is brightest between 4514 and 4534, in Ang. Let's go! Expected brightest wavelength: 4517.0 Ang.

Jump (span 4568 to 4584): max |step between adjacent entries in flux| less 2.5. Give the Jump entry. -2.06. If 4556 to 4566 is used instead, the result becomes -2.10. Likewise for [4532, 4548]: -2.09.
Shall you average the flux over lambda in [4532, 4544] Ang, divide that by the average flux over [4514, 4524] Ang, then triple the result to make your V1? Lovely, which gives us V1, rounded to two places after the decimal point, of 3.11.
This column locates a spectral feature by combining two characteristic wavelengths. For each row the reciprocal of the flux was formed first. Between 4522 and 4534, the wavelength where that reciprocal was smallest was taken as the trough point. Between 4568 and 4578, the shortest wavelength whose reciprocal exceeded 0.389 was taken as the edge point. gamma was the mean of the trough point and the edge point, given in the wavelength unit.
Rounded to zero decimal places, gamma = 4551 Ang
